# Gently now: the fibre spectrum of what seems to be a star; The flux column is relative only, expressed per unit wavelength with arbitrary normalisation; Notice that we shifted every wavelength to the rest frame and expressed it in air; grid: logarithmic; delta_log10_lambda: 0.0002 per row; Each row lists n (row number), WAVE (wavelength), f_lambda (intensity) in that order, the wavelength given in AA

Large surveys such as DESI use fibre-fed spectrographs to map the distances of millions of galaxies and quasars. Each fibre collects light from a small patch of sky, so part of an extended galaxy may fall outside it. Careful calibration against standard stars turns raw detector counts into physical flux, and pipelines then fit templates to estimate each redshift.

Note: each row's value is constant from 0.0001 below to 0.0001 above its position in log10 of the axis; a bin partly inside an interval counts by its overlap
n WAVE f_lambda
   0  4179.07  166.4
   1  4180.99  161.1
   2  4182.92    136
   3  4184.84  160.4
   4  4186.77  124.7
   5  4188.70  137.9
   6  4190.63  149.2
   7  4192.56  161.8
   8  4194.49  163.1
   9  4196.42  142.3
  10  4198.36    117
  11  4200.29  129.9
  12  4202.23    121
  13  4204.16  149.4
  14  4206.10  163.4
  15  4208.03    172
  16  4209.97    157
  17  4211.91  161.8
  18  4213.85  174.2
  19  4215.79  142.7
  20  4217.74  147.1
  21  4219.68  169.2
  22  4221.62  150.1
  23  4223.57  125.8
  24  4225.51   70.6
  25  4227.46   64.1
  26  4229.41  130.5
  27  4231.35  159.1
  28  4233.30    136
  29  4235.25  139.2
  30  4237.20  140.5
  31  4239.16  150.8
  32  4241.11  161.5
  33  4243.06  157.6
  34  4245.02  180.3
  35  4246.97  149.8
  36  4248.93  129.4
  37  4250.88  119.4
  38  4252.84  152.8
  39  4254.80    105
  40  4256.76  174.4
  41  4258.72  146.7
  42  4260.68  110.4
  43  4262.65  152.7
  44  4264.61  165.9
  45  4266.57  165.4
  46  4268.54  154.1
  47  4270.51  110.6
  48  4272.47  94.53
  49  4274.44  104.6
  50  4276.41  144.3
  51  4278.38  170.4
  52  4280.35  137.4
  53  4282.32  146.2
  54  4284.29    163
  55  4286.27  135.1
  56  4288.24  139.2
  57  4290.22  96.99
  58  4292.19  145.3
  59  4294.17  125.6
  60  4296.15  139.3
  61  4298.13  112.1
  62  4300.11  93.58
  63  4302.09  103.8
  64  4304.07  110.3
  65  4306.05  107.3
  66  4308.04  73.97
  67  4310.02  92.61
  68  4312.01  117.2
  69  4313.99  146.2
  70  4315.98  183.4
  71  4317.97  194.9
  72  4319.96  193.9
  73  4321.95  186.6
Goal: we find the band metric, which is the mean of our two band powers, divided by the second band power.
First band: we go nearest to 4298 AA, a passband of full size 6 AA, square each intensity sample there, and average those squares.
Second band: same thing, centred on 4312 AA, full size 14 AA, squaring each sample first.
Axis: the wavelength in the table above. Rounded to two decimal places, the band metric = 0.86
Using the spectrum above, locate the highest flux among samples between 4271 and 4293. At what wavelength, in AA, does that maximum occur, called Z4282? 4278.38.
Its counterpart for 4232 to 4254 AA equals 4245.02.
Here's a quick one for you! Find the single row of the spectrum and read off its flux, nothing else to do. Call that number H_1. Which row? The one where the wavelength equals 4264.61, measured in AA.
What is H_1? 165.9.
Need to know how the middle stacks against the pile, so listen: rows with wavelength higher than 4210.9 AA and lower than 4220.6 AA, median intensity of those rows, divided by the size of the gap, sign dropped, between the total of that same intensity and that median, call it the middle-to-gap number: 0.256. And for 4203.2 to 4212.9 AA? 0.252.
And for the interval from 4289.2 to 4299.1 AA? 0.254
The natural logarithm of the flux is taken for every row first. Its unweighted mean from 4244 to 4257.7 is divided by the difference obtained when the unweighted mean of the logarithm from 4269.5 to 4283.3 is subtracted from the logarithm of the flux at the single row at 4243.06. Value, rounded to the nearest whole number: 23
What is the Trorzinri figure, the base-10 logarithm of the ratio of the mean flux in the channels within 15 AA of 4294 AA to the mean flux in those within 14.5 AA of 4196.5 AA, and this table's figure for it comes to -0.08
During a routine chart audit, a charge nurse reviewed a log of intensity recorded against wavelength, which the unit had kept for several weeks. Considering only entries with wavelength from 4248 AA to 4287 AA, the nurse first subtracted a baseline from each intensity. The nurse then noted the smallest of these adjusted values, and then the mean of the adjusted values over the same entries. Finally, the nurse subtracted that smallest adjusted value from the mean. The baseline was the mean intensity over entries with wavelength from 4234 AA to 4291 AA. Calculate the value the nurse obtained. 45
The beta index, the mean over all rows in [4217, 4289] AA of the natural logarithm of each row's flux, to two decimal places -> 4.91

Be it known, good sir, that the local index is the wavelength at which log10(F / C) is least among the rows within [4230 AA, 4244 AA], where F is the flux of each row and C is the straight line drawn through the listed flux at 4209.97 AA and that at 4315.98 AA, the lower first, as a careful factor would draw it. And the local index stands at 4233.30 AA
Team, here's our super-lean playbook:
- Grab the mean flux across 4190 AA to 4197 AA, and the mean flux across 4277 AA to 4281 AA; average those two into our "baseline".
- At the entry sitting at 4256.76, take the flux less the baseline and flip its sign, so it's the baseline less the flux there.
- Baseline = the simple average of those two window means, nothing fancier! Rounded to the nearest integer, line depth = -20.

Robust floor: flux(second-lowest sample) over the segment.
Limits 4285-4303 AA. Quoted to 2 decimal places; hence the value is 96.99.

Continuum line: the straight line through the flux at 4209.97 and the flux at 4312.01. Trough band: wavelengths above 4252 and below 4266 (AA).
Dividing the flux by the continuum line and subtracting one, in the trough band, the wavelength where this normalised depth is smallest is 4254.80 AA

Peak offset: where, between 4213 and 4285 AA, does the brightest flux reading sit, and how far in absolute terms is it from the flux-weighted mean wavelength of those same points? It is 4.1 AA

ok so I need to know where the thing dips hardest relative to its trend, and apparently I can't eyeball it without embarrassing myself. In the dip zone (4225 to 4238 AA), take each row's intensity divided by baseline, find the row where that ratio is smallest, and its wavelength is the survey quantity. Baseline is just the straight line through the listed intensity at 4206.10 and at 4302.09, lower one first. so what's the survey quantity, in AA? 4227.46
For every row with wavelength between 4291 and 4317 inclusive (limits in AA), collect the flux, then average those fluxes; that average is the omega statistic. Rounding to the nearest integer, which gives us 119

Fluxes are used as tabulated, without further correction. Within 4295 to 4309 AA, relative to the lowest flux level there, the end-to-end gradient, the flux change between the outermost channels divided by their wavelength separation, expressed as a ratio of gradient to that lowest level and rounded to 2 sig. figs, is -0.074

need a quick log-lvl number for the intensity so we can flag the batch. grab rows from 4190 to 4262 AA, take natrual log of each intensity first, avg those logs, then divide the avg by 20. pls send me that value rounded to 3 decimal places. 0.247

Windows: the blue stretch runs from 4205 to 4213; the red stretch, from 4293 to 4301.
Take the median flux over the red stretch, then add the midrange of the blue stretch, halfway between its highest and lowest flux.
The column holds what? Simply 283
